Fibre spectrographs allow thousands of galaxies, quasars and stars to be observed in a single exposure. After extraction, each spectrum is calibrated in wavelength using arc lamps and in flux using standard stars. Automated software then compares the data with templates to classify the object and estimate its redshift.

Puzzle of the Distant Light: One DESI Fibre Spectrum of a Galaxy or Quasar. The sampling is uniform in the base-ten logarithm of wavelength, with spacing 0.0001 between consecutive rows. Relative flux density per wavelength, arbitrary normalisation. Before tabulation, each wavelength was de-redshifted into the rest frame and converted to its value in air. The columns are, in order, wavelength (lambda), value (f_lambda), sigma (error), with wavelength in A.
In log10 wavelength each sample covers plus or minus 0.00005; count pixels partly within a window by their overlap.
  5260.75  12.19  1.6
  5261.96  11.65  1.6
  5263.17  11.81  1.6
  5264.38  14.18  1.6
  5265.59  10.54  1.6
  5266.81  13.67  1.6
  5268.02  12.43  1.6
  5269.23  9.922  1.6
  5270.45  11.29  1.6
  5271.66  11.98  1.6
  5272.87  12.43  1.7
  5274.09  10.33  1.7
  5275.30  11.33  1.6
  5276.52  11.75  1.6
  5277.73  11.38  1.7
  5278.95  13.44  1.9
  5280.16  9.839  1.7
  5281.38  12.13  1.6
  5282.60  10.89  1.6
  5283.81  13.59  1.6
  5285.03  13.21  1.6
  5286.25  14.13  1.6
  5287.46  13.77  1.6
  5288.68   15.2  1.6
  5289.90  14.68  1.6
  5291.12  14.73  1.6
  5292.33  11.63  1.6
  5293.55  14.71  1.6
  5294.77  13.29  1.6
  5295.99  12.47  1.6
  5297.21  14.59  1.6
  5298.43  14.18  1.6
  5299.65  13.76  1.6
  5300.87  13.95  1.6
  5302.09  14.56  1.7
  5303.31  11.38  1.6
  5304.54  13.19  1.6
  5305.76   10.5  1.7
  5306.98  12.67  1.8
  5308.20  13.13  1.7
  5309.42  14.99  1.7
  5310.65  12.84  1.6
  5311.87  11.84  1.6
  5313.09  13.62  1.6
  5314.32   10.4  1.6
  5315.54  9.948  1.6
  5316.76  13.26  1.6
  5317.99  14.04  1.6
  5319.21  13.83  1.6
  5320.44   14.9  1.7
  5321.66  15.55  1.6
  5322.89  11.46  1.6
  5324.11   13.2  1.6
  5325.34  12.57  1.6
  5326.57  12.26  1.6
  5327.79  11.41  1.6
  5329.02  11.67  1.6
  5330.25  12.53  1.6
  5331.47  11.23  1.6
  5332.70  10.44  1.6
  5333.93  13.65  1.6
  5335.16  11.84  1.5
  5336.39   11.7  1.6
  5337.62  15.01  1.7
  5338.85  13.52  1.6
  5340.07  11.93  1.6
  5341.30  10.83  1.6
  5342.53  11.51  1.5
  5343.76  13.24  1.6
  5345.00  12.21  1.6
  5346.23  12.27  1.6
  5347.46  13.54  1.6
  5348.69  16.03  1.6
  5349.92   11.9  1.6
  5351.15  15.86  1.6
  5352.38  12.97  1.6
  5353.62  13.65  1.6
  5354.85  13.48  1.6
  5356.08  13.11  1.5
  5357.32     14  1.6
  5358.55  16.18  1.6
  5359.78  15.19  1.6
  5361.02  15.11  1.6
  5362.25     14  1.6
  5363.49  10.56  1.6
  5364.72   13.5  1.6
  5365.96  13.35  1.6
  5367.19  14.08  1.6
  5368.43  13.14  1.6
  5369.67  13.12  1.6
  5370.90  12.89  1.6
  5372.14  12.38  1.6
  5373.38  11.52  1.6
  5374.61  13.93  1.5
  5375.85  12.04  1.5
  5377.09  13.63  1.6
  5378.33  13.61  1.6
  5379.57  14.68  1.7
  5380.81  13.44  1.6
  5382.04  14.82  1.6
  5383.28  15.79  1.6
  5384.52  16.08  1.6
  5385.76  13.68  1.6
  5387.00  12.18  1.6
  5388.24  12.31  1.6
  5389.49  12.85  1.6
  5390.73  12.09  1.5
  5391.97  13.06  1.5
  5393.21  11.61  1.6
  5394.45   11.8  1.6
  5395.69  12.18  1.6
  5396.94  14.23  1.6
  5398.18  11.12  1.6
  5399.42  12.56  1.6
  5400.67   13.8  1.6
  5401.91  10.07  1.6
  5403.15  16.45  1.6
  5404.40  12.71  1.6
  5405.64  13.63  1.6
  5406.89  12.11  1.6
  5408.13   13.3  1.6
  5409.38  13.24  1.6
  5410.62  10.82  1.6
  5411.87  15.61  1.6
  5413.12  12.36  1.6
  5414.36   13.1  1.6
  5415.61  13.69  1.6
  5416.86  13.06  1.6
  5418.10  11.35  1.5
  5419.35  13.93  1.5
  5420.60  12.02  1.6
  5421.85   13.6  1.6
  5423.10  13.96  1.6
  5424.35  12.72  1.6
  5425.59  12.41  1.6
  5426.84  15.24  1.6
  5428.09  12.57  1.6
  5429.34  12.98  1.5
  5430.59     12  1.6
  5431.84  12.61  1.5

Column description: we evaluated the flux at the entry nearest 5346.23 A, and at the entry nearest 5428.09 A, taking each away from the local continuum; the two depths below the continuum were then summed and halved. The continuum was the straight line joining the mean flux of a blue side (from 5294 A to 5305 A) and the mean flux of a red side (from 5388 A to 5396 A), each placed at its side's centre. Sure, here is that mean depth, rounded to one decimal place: -0.1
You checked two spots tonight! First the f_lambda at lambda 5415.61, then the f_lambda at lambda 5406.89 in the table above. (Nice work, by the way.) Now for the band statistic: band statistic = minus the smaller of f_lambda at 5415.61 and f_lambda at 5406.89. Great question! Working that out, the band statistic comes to -12.1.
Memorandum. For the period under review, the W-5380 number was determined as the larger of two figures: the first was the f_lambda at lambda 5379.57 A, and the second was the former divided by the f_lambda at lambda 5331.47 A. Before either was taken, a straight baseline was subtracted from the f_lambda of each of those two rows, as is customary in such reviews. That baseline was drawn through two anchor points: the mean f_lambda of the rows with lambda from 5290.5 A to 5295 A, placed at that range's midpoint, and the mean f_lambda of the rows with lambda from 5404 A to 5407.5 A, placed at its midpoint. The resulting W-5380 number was 1.7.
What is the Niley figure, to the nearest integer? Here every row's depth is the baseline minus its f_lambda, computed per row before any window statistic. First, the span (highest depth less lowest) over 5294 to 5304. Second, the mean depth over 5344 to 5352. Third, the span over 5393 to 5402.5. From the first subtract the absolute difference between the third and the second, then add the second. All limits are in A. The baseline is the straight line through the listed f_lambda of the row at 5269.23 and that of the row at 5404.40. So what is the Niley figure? -5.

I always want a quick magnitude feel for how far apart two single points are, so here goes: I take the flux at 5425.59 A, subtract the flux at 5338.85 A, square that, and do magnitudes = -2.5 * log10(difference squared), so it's -0.2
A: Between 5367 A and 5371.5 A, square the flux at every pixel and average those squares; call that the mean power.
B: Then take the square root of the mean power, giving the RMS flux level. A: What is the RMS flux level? 13.3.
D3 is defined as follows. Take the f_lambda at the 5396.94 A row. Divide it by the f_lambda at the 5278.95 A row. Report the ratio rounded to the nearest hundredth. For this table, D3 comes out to 1.06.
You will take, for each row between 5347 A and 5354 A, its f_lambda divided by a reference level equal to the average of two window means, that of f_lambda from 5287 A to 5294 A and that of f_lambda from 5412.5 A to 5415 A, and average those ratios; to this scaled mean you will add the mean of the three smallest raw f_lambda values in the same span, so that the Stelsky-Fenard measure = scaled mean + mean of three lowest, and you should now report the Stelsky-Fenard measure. 13.8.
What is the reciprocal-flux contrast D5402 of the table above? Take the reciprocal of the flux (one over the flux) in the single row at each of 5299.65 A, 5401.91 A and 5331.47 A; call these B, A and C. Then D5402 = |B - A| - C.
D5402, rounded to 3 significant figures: -0.0624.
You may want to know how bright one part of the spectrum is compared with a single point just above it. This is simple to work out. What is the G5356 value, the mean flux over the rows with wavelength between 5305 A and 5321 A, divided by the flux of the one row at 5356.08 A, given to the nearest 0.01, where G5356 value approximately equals 0.97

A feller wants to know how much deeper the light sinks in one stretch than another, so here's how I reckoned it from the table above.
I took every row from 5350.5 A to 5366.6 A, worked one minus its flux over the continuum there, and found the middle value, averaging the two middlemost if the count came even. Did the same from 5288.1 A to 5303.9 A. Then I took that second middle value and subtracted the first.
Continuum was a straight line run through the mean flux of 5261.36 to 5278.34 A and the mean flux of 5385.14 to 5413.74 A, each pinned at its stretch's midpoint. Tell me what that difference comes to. -0.084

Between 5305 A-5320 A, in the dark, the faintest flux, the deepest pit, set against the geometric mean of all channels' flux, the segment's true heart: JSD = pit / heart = 0.796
